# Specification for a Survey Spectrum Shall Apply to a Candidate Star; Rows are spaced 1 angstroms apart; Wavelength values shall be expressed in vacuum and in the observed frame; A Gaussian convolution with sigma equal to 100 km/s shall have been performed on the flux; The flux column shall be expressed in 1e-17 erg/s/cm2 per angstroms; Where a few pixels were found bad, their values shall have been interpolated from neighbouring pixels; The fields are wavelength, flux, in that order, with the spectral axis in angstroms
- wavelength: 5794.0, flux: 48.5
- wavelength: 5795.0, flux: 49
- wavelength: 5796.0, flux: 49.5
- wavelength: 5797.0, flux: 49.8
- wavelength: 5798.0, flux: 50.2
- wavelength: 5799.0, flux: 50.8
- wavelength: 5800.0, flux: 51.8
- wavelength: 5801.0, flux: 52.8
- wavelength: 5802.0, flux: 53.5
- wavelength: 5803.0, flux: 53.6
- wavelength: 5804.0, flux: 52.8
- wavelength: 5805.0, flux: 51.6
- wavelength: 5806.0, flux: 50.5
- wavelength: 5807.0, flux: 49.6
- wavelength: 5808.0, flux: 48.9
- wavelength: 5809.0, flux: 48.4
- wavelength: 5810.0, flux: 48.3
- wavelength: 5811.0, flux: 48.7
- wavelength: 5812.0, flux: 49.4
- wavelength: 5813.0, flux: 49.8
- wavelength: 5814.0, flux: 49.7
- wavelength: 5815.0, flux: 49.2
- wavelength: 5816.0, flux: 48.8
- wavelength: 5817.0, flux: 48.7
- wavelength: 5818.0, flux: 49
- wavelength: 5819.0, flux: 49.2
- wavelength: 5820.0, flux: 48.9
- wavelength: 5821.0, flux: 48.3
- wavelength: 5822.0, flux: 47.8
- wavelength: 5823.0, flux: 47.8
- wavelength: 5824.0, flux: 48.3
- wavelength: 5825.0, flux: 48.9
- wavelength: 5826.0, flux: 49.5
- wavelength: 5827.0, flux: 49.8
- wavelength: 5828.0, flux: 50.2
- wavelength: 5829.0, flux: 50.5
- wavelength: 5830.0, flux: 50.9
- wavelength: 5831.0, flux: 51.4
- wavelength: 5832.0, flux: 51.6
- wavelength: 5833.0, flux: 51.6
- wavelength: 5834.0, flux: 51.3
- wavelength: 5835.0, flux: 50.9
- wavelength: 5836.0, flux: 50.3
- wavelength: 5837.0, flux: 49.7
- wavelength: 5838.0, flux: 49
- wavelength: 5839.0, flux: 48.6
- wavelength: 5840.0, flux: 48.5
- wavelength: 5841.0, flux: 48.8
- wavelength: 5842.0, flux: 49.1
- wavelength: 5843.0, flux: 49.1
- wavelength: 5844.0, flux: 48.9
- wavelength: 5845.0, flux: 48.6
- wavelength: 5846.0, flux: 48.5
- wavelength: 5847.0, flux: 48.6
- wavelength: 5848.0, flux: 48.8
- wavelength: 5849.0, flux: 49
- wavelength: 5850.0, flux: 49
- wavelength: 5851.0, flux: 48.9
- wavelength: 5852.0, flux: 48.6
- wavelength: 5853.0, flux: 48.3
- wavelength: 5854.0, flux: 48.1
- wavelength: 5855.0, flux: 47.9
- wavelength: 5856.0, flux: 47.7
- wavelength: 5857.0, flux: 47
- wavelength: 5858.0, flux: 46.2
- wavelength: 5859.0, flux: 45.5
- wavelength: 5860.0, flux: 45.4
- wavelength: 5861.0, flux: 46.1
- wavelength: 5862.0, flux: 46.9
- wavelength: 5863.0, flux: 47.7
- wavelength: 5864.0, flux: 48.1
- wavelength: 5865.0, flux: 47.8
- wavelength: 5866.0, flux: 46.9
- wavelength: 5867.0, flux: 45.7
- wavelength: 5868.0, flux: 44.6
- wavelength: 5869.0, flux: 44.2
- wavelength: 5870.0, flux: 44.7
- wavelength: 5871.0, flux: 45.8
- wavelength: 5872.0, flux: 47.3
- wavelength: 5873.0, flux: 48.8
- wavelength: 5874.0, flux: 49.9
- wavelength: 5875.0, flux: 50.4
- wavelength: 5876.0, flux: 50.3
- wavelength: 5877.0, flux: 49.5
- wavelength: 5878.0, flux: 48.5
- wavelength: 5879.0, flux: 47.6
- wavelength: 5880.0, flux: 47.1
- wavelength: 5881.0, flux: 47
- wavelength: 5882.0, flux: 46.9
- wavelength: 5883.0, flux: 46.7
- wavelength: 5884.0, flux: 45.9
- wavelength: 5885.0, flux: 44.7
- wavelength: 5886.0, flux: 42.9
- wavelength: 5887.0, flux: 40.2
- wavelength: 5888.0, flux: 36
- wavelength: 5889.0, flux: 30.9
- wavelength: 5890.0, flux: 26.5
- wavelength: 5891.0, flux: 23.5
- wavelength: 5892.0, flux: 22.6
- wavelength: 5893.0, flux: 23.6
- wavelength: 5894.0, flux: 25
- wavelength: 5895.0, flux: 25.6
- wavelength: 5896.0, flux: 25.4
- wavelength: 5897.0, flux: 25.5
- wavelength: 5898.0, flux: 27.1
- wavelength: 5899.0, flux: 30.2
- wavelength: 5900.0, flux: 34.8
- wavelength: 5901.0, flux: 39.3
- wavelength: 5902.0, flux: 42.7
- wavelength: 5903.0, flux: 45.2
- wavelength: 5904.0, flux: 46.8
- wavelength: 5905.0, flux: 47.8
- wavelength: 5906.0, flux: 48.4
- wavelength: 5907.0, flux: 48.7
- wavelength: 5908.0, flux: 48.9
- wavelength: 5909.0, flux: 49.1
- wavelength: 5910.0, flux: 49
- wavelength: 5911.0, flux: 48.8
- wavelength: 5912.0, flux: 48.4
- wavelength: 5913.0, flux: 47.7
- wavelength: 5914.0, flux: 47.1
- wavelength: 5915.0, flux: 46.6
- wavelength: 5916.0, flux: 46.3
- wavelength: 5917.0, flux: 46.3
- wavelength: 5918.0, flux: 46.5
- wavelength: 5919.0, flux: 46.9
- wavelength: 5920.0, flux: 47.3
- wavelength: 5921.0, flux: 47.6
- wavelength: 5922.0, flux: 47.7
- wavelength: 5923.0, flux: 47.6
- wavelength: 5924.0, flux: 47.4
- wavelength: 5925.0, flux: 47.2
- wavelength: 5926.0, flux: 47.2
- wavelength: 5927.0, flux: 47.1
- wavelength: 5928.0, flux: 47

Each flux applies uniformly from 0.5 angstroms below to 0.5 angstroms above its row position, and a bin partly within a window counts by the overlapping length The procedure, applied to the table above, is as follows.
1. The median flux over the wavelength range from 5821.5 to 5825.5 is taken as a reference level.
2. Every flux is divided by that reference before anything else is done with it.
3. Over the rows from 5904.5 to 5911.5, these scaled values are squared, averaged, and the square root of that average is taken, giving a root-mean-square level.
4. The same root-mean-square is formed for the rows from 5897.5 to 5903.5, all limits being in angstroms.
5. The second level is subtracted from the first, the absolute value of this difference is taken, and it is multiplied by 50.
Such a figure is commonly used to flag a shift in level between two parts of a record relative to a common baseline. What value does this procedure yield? 12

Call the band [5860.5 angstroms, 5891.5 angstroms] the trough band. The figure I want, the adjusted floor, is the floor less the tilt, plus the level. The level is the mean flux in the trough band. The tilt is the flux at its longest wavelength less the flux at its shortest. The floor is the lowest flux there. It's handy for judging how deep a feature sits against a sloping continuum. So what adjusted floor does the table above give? 91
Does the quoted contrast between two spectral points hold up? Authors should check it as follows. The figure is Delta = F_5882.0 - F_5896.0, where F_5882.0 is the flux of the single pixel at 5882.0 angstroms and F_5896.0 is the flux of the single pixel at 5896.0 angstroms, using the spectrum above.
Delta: 21.5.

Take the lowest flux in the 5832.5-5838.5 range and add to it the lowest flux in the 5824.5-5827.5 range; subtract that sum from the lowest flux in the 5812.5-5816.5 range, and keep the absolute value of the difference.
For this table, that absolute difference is 49.1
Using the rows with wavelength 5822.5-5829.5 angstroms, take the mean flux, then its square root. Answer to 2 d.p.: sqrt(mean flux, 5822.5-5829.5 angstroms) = 7.02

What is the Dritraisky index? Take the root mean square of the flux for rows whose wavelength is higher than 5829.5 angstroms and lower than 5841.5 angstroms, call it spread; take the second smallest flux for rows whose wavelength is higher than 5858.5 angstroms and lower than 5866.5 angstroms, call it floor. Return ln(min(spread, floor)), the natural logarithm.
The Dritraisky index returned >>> 3.82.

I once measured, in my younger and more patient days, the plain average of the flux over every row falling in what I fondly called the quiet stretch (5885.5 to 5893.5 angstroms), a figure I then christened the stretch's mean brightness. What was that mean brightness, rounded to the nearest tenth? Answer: 30.8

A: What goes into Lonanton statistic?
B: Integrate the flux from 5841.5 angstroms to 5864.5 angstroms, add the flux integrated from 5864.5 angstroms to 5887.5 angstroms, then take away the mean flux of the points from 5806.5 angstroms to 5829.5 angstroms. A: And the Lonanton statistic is 2126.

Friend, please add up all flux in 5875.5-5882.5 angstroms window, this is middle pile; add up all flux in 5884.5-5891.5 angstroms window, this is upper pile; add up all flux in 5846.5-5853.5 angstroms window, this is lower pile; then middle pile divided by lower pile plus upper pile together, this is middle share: 0.58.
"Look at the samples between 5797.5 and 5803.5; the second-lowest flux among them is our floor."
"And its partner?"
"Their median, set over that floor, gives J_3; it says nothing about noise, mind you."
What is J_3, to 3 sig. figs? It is 1.03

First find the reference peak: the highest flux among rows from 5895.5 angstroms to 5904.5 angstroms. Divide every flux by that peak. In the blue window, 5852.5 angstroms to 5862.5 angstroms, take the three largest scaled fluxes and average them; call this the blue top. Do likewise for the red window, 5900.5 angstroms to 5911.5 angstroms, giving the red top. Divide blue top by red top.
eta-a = 0.98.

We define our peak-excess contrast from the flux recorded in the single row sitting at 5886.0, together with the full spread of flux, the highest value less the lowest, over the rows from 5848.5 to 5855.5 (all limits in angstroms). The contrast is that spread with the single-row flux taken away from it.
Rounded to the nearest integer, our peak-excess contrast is -42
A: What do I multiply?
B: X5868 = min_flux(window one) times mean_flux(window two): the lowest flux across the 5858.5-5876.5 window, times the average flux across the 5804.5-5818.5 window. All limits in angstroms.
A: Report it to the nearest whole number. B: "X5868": 2180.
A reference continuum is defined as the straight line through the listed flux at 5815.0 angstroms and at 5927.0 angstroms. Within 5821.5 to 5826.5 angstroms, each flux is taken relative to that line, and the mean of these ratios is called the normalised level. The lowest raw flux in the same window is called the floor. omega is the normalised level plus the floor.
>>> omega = 48.8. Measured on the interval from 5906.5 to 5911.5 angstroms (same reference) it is 49.7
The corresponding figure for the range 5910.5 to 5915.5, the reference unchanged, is 47.6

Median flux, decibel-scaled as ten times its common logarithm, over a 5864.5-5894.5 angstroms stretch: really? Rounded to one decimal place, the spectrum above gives 16.6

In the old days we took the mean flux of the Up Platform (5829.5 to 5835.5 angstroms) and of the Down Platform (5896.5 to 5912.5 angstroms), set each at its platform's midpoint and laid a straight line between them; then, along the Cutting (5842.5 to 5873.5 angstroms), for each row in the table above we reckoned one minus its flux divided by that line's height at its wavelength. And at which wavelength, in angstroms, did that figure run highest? 5869.0 angstroms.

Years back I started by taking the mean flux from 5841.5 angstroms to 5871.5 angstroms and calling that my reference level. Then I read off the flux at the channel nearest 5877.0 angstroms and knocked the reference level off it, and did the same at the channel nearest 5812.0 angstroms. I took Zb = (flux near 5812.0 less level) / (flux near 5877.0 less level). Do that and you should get 1.0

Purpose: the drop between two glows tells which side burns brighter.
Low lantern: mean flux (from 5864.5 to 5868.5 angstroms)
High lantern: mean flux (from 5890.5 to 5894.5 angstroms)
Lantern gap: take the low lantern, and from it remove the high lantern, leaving 23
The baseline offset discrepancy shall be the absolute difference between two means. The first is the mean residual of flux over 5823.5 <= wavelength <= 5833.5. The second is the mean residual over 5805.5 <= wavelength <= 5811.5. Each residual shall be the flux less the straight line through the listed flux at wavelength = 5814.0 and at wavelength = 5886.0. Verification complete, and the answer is 3.1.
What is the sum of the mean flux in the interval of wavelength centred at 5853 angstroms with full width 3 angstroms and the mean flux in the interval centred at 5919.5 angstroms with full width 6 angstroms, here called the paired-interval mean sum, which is 95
